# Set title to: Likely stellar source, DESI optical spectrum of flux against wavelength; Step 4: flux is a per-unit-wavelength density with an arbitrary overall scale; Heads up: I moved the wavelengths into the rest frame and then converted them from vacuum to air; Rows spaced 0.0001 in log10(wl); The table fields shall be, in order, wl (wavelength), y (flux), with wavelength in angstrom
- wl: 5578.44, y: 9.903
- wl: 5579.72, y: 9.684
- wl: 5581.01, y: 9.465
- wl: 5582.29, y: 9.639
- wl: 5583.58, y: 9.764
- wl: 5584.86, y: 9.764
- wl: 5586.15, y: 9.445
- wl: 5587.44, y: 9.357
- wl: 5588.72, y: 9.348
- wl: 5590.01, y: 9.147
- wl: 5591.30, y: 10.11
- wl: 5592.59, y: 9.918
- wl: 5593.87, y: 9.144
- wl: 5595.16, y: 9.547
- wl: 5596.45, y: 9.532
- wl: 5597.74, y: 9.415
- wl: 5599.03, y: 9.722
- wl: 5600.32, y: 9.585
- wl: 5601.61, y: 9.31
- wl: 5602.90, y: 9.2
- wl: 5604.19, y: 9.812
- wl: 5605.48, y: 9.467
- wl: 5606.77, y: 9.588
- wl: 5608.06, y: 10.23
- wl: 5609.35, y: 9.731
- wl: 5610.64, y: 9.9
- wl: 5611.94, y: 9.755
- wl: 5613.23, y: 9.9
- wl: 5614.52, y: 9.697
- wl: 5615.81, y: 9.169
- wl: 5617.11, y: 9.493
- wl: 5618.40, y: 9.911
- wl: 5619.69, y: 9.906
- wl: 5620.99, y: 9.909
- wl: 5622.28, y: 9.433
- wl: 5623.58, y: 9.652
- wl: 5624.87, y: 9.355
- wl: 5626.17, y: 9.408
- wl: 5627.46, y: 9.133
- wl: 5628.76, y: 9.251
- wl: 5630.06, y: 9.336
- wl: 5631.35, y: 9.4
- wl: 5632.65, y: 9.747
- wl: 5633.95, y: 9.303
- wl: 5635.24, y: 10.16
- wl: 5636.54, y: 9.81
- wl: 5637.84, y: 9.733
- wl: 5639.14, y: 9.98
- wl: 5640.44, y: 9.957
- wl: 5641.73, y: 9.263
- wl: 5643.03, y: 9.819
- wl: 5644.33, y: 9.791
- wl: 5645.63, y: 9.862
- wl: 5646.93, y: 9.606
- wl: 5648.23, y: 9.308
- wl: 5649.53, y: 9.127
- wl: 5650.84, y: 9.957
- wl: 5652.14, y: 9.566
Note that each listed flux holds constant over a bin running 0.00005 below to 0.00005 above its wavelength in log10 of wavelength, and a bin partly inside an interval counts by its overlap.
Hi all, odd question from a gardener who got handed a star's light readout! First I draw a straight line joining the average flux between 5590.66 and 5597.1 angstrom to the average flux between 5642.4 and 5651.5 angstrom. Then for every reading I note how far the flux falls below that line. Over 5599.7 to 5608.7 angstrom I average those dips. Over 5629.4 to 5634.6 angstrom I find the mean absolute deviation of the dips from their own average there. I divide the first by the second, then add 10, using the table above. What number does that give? 10.3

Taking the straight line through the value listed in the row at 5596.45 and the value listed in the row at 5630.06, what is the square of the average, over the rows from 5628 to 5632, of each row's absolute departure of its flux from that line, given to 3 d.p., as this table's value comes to 0.003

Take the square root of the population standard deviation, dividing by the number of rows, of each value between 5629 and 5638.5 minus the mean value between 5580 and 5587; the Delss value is 0.54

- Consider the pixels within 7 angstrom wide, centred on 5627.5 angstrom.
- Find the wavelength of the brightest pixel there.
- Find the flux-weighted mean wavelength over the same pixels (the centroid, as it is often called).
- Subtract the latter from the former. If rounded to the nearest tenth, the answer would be -1.3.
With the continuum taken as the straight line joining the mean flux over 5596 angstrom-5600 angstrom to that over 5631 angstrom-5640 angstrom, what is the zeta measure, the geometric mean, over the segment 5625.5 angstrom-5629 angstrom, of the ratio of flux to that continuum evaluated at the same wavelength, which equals 0.955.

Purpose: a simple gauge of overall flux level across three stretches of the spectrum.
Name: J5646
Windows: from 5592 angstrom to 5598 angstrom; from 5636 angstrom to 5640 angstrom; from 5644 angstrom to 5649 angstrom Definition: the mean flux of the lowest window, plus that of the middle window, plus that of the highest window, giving 29.0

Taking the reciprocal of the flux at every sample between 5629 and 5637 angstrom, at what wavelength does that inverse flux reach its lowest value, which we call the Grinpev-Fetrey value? 5635.24 angstrom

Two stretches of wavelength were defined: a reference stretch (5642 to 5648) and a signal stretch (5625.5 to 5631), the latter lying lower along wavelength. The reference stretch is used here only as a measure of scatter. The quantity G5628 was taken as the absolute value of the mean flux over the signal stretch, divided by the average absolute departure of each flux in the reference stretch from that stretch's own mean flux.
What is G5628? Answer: 114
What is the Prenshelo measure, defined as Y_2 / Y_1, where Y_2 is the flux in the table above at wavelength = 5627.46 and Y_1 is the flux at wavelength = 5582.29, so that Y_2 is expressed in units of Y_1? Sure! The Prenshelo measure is 0.95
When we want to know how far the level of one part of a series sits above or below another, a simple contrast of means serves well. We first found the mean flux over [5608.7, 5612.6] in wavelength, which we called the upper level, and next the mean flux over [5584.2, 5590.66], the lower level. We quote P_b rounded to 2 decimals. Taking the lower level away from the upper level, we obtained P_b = 0.38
